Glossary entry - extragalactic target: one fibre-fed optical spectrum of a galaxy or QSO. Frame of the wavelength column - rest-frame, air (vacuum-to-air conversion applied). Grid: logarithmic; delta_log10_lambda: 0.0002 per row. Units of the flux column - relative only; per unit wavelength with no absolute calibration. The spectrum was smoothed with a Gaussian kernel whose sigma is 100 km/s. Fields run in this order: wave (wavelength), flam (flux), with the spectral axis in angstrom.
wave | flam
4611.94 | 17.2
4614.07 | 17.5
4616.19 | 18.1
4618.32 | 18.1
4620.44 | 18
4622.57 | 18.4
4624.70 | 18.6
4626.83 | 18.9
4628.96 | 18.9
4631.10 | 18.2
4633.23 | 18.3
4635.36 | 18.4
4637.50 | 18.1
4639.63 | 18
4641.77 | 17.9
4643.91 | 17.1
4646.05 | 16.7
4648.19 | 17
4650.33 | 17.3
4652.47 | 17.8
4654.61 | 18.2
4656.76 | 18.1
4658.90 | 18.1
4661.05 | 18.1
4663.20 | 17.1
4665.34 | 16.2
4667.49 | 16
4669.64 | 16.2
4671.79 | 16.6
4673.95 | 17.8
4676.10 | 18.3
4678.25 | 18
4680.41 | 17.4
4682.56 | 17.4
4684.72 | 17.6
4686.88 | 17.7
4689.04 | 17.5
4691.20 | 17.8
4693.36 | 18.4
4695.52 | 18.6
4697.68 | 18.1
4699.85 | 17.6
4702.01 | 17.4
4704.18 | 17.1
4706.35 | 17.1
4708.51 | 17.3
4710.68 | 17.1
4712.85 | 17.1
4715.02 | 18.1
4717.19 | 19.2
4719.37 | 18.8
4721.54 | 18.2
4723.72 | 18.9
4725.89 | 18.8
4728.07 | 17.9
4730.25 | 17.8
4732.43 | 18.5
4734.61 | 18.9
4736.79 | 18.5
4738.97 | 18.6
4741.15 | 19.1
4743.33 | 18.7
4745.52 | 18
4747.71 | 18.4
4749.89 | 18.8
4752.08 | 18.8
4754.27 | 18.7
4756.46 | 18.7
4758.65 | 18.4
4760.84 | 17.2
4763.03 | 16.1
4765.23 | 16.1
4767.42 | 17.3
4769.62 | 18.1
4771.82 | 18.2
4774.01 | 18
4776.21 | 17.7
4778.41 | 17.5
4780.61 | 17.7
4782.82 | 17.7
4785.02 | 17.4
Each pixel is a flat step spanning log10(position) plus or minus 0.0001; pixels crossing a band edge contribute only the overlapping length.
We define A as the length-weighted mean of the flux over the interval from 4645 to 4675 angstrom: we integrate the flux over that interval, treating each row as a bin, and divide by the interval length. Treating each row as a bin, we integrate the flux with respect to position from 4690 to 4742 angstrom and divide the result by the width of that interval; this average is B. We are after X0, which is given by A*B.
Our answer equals 312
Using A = 17.2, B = 18.12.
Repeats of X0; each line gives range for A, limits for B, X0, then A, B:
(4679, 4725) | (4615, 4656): 321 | 17.8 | 18.00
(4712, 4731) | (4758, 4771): 315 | 18.3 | 17.18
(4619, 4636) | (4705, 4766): 335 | 18.5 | 18.14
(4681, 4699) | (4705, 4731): 322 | 17.9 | 18.02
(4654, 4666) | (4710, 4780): 320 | 17.7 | 18.13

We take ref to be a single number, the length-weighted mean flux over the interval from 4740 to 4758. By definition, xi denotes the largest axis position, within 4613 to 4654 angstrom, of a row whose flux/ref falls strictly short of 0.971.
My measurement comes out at 4652.47 angstrom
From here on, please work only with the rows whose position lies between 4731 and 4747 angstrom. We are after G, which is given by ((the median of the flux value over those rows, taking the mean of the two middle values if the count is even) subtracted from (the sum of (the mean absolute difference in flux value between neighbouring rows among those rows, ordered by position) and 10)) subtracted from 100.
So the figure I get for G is 108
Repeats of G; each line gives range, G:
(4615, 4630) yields 108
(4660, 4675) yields 106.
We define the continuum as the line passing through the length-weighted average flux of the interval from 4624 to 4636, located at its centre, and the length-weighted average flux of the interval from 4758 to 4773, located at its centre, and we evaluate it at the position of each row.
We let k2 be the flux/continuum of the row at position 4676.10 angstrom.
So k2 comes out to 1.01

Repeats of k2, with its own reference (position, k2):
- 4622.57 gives 0.99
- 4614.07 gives 0.94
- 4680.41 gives 0.96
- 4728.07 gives 1.01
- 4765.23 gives 0.93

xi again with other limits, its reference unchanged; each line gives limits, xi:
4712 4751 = 4745.52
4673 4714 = 4712.85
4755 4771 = 4769.62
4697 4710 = 4708.51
